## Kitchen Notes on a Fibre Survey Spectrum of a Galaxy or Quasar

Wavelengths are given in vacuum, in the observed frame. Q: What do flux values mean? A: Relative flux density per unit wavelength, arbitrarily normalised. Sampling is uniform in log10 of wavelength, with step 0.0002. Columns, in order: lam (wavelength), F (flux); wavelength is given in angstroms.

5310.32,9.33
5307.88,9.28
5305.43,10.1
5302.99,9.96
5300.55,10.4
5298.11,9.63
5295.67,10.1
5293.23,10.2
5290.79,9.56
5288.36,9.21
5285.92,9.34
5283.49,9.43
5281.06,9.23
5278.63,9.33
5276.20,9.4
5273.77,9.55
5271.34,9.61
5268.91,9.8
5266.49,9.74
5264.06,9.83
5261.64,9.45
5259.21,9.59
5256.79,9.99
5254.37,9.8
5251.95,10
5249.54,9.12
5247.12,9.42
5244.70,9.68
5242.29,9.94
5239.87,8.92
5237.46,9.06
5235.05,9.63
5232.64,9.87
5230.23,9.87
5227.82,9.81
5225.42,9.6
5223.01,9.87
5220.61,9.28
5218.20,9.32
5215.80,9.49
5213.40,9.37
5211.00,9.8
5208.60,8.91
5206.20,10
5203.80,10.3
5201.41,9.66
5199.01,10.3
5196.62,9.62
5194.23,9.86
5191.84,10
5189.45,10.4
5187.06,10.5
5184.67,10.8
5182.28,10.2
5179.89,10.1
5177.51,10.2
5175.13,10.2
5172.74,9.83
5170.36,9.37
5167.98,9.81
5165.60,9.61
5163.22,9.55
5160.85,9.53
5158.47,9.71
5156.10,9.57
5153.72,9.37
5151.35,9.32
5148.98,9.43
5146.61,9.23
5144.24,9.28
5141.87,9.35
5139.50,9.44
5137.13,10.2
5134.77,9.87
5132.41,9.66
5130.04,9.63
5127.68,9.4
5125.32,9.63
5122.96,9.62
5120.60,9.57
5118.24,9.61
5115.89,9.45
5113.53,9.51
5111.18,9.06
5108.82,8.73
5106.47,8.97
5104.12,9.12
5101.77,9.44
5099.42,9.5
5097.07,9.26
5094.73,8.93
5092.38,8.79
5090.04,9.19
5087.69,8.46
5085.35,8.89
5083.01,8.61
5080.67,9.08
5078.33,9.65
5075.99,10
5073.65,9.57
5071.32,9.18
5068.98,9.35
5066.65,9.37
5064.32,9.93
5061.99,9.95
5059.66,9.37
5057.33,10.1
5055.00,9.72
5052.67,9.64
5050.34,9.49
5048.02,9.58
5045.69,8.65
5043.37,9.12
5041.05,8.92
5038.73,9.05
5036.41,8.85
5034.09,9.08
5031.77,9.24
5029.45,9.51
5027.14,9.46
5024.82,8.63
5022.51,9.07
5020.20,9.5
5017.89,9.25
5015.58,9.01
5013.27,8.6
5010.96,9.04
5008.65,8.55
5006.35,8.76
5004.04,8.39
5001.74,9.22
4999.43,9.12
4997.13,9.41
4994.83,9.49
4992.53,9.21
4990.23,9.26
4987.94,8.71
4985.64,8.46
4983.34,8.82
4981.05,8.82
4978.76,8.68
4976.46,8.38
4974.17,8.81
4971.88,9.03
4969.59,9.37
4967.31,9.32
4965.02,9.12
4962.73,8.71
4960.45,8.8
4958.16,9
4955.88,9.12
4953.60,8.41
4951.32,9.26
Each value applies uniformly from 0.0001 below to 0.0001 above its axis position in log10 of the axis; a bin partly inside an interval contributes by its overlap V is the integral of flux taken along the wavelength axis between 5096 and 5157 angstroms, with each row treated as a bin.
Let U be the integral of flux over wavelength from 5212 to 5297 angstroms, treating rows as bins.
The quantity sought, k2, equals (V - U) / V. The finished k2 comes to -0.42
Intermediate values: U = 815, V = 575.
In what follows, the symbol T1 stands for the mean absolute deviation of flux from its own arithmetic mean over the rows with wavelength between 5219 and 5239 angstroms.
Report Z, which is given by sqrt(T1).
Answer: 0.48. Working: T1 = 0.23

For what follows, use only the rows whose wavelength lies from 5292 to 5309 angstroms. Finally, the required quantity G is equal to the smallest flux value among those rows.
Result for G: 9.28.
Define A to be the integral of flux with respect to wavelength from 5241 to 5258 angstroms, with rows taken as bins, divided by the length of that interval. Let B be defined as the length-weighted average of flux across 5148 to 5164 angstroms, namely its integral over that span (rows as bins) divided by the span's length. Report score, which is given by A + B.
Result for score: 19.2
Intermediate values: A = 9.70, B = 9.5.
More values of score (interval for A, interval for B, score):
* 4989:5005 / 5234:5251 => 18.6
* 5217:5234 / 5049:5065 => 19.4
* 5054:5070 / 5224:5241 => 19.2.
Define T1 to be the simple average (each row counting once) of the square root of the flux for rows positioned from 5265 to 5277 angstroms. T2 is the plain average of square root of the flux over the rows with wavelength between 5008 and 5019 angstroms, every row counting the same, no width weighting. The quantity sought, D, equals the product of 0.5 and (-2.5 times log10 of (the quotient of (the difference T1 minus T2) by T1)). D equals 1.76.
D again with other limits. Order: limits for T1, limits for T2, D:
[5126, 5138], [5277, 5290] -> 2.05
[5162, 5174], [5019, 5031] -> 2.09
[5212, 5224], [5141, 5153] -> 2.65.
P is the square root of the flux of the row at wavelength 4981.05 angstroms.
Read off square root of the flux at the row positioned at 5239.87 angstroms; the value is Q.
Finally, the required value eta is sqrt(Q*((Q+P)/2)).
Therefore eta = 2.98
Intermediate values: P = 2.97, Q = 2.99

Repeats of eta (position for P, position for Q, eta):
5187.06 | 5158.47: 3.15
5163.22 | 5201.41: 3.10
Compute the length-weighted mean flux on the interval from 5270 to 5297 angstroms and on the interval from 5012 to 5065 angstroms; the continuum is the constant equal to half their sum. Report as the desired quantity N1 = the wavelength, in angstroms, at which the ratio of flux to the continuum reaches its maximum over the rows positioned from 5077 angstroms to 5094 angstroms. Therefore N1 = 5078.33 angstroms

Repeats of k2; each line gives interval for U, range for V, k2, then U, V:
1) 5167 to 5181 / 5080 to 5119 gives 0.61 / 139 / 355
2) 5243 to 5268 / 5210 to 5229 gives -0.33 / 242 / 182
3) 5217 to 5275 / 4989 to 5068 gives 0.23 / 558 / 729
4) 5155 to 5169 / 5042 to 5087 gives 0.68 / 135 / 424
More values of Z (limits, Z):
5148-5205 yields 0.59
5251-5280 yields 0.43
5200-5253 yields 0.56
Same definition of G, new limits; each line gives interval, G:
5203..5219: 8.91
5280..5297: 9.21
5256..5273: 9.45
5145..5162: 9.23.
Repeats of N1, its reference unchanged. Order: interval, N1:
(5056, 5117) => 5057.33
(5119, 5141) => 5137.13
